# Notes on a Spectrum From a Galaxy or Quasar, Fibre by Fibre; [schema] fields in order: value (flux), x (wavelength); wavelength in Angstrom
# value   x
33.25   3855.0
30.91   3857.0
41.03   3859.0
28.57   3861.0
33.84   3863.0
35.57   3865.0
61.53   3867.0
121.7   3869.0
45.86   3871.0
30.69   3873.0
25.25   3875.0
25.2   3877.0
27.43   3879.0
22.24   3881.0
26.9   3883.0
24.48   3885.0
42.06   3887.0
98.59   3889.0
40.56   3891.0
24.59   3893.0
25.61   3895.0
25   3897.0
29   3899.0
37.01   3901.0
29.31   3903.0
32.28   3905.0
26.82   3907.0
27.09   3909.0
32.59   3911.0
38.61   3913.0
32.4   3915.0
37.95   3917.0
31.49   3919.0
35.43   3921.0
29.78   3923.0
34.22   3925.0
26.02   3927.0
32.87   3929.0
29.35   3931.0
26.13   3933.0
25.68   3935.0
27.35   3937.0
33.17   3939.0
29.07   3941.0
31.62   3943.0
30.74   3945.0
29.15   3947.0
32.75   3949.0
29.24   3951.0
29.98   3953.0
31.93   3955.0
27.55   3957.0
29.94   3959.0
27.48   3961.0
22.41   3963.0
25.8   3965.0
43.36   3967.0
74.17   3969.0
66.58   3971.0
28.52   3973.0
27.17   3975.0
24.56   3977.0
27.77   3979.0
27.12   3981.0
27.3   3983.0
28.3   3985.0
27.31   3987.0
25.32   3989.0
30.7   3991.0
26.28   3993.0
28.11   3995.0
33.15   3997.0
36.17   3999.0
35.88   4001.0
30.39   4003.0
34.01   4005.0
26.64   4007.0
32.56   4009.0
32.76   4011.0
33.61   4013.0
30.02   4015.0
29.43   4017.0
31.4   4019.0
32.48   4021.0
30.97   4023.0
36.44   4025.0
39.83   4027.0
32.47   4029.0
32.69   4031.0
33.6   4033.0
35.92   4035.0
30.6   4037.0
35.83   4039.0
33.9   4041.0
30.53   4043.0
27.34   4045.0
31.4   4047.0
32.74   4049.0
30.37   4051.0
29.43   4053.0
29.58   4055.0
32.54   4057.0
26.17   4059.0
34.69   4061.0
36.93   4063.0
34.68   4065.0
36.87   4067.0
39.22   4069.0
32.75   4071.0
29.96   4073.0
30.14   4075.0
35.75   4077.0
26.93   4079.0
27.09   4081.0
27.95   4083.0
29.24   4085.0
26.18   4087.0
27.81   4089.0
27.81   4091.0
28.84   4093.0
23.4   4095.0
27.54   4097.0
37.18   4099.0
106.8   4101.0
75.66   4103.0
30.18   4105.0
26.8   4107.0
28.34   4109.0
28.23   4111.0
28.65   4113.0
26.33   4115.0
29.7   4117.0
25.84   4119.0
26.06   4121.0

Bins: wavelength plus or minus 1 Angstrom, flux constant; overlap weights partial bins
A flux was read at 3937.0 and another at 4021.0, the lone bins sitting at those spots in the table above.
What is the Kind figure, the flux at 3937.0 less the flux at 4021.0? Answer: -5.1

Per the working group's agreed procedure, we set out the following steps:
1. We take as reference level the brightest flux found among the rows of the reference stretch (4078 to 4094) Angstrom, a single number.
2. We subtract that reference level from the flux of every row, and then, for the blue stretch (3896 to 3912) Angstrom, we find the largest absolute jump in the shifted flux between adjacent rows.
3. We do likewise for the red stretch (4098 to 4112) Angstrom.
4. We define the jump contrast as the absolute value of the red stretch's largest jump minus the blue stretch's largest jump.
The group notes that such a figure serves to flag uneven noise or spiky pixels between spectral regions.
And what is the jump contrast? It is 62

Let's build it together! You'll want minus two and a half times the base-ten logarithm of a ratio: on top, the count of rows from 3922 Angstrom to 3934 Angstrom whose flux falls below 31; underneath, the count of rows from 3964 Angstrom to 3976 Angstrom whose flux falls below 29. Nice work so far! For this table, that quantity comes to -0.31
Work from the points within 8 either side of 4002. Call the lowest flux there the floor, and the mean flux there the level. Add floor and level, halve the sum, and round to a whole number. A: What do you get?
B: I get 29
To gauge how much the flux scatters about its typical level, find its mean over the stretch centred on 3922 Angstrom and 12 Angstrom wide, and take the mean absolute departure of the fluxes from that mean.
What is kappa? 3.4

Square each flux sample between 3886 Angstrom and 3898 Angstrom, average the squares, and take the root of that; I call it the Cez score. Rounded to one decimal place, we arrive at 50.0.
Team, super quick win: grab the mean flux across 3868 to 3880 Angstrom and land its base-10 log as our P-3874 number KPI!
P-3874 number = 1.66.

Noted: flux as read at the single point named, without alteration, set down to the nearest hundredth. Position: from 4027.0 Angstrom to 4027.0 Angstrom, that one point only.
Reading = 39.83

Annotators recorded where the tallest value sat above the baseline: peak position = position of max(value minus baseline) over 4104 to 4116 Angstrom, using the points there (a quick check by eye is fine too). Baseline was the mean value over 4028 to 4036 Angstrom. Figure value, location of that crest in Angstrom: 4105.0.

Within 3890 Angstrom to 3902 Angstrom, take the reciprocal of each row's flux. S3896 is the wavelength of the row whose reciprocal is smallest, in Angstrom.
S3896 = 3891.0 Angstrom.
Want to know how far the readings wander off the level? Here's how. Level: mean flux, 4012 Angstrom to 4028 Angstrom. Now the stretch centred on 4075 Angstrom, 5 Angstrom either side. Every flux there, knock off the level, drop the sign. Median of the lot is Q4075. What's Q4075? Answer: 2.9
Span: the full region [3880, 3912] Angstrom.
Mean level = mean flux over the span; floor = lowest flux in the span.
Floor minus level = -12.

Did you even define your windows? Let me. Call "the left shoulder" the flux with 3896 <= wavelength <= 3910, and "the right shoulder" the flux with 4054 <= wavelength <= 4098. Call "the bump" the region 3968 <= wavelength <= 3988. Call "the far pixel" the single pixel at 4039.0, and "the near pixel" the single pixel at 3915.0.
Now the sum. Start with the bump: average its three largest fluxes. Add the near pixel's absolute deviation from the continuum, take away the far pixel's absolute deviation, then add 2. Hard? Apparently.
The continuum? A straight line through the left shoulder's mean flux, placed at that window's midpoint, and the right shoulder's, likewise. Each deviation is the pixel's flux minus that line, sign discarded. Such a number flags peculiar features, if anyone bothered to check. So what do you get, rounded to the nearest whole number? 56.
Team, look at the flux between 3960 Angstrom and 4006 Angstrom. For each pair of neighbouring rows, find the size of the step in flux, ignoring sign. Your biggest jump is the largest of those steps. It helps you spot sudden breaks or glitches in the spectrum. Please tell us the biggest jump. 38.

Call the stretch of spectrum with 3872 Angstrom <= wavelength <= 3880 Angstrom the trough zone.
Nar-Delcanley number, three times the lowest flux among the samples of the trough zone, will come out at 76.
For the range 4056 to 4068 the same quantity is 79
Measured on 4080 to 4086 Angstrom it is 81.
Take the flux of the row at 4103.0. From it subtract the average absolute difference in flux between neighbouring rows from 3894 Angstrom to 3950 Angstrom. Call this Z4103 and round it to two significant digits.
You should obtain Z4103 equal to 71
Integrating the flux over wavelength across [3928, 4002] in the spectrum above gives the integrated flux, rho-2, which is 2340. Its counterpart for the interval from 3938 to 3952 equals 431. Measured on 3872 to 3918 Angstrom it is 1523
